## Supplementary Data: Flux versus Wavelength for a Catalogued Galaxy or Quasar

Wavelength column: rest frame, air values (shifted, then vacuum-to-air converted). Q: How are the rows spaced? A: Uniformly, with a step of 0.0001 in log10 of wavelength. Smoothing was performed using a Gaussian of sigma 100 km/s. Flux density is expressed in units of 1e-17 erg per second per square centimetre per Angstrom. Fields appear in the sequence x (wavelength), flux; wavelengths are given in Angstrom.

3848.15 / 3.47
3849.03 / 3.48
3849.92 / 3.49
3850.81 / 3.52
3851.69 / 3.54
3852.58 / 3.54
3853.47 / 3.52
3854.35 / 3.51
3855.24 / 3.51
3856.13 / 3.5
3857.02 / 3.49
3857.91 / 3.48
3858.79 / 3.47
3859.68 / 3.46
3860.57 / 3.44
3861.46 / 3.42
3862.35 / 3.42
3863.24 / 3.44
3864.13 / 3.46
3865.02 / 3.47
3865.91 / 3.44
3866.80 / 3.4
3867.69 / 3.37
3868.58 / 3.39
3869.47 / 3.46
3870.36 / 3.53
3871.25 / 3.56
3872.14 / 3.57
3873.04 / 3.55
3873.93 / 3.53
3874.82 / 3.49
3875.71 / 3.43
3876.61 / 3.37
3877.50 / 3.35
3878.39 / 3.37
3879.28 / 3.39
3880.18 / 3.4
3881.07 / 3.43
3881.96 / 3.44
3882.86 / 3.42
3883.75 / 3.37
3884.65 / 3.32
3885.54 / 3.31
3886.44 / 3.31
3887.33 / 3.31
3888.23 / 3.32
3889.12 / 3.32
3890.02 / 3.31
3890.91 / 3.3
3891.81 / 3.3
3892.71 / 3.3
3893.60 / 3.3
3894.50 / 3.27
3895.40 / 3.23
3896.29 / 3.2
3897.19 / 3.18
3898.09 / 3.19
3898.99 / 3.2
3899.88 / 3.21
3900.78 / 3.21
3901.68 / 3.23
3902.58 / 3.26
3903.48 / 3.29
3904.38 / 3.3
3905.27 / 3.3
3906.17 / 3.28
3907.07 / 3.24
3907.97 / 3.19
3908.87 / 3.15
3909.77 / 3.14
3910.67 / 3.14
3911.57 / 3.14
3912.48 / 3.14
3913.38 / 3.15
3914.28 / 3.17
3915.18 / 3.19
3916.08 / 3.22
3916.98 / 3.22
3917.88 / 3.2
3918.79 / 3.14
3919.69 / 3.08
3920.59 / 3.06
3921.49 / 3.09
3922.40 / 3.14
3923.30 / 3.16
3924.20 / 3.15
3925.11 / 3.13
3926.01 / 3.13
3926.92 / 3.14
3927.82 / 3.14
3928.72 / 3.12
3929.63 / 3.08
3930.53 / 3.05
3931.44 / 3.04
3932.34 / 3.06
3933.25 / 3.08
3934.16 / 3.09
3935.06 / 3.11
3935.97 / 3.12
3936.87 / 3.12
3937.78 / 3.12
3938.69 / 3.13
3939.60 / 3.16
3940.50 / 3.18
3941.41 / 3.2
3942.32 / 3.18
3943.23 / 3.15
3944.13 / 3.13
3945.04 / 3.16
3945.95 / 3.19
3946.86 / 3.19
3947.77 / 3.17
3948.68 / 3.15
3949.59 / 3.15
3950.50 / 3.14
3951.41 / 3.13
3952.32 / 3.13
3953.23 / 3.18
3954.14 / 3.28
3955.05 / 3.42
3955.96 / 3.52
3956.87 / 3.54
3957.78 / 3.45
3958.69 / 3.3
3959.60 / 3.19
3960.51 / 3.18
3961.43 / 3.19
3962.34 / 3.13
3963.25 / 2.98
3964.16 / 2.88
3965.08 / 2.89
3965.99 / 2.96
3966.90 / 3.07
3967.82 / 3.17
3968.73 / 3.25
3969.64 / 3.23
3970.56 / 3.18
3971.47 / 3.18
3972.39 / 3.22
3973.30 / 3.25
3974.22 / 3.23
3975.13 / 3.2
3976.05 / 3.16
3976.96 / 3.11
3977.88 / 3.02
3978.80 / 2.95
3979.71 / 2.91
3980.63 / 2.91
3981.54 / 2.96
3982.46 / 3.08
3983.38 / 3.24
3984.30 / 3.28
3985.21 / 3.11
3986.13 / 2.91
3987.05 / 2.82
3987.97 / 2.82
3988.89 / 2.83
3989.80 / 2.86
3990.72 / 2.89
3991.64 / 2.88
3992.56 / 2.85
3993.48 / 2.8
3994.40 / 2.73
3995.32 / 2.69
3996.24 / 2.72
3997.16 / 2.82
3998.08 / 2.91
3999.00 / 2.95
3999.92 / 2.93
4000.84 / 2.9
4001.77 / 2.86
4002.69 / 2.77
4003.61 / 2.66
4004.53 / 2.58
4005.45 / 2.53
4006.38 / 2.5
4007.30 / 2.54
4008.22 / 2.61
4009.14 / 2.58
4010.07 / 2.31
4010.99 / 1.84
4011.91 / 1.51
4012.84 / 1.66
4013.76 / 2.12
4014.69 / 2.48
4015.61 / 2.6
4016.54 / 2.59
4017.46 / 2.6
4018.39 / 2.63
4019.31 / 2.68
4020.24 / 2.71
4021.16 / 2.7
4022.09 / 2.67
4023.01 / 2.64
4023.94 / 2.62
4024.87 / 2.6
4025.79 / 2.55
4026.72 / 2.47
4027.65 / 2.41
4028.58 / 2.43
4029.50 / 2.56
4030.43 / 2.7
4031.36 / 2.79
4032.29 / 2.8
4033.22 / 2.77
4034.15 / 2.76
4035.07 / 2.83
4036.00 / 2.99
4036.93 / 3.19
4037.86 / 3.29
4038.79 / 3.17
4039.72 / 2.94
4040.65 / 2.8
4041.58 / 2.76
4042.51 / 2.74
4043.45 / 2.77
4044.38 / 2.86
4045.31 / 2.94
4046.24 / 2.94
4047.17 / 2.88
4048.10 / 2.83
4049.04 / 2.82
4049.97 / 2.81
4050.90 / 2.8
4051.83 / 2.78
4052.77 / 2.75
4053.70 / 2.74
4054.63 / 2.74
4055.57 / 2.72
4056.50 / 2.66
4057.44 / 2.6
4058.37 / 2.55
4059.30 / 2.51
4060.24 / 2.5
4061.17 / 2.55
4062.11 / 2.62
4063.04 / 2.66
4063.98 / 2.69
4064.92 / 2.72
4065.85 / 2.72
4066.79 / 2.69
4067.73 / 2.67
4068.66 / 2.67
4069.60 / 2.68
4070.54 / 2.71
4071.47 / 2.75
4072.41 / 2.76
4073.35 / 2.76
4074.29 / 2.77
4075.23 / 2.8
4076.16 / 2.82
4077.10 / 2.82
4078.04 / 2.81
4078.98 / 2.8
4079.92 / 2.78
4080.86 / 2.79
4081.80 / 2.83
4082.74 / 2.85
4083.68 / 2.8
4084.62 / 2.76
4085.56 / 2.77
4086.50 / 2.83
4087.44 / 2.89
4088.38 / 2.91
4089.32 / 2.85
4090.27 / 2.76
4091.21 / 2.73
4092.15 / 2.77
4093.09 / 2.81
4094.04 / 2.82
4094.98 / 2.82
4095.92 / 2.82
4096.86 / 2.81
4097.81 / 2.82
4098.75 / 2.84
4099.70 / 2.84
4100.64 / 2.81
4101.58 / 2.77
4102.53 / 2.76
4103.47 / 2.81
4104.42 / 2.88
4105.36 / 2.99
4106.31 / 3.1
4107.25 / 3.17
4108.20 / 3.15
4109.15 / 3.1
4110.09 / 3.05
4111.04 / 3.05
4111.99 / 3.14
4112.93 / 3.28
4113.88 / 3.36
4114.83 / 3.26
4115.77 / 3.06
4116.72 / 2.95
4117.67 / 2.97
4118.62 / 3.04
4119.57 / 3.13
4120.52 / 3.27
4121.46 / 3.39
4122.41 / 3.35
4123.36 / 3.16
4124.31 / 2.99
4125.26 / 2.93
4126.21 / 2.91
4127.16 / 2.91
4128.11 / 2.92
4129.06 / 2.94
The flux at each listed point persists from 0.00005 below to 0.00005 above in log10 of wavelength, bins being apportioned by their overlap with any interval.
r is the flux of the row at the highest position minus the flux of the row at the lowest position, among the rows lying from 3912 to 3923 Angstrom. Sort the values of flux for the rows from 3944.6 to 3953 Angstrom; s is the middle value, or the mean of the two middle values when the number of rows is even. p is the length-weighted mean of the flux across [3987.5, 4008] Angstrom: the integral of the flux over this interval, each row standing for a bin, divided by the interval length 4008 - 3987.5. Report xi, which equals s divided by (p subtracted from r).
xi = -1.14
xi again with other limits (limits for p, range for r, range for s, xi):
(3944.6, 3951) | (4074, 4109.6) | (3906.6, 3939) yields -1.11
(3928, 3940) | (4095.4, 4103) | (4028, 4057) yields -0.89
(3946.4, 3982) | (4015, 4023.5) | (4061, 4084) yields -0.89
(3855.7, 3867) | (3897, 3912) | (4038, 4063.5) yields -0.79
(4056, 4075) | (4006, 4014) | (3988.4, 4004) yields -0.94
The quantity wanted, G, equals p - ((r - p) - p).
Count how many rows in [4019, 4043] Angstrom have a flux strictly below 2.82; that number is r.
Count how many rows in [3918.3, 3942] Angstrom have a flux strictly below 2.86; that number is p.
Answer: -20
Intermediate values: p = 0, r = 20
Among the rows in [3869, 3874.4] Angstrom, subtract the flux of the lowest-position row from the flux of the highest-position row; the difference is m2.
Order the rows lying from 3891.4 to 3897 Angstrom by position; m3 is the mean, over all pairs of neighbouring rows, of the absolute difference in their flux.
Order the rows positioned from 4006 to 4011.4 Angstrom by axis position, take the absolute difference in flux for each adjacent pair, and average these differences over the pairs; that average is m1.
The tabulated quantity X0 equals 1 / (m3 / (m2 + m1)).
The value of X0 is 12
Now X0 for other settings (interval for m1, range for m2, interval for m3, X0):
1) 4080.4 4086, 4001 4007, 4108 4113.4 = -5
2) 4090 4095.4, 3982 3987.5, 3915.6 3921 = -7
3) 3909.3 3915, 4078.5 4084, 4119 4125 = 0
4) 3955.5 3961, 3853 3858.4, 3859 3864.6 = 2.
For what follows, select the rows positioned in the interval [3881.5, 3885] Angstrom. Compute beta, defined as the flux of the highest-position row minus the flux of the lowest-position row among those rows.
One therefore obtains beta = -0.12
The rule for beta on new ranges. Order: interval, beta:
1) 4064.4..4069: -0.05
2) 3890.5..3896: -0.07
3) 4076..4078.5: -0.01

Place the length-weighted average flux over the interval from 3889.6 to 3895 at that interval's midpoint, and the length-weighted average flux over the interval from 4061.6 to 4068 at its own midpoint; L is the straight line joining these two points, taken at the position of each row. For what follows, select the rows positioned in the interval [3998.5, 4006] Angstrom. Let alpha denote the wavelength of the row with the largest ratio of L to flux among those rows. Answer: 4005.45 Angstrom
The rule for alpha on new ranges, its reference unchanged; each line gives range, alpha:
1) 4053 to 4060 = 4059.30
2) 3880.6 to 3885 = 3884.65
